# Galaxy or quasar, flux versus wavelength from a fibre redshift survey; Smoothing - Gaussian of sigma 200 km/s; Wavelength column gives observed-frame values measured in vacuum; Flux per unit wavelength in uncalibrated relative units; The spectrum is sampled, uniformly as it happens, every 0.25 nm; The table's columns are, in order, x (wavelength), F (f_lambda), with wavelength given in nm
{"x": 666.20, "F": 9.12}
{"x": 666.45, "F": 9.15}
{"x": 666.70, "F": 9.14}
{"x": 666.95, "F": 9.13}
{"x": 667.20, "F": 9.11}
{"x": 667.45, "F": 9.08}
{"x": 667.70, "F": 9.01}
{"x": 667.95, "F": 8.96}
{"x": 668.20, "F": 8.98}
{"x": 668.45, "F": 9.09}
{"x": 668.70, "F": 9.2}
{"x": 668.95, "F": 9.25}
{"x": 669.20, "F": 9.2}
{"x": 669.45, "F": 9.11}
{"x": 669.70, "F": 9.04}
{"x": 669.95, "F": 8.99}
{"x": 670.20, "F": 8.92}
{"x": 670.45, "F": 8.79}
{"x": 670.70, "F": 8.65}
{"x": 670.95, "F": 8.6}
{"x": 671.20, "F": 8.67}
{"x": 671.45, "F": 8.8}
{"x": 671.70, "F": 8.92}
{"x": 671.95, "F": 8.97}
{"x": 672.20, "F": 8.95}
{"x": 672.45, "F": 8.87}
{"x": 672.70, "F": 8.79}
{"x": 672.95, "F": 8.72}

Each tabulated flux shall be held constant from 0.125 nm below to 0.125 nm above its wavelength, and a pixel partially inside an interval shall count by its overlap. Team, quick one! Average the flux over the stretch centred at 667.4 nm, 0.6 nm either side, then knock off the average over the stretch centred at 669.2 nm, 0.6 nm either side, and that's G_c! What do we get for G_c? -0.10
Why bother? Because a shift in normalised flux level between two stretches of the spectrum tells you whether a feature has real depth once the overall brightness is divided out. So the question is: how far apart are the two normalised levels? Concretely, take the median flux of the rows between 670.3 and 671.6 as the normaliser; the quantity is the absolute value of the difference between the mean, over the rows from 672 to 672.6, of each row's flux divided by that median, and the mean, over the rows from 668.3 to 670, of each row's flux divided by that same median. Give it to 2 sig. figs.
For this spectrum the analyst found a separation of 0.025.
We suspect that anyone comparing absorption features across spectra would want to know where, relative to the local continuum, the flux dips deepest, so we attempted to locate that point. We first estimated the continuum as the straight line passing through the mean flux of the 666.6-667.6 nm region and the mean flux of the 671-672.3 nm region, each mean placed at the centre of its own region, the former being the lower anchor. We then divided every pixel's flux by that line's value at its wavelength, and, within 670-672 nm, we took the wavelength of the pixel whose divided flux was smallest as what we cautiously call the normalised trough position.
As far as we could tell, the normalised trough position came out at 670.95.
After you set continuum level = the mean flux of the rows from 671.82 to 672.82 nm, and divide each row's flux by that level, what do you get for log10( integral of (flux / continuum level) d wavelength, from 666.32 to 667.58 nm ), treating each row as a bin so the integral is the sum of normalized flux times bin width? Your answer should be 0.1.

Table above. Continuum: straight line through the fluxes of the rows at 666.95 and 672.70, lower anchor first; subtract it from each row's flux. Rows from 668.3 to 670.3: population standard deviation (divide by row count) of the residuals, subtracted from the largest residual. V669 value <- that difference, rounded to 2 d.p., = 0.15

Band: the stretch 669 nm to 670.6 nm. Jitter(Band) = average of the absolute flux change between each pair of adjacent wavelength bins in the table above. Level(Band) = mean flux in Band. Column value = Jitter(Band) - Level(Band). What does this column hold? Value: -8.93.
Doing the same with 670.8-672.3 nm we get -8.74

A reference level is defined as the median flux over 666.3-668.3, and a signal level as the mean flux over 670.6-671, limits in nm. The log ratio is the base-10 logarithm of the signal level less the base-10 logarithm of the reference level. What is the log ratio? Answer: -0.023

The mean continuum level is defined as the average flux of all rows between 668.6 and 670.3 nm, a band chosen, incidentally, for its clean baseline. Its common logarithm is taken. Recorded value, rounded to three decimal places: 0.959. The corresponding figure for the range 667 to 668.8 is 0.957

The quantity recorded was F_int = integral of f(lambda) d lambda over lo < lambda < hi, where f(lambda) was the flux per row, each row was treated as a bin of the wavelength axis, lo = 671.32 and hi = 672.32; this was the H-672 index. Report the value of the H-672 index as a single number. 8.91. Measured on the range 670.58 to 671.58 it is 8.68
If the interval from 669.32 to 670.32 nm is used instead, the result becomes 9.02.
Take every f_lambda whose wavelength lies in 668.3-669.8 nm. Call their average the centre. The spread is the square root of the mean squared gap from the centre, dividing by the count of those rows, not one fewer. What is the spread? 0.073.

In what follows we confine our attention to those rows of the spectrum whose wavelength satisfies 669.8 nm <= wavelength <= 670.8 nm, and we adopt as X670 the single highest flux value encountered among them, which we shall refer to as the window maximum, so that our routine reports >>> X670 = 8.99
